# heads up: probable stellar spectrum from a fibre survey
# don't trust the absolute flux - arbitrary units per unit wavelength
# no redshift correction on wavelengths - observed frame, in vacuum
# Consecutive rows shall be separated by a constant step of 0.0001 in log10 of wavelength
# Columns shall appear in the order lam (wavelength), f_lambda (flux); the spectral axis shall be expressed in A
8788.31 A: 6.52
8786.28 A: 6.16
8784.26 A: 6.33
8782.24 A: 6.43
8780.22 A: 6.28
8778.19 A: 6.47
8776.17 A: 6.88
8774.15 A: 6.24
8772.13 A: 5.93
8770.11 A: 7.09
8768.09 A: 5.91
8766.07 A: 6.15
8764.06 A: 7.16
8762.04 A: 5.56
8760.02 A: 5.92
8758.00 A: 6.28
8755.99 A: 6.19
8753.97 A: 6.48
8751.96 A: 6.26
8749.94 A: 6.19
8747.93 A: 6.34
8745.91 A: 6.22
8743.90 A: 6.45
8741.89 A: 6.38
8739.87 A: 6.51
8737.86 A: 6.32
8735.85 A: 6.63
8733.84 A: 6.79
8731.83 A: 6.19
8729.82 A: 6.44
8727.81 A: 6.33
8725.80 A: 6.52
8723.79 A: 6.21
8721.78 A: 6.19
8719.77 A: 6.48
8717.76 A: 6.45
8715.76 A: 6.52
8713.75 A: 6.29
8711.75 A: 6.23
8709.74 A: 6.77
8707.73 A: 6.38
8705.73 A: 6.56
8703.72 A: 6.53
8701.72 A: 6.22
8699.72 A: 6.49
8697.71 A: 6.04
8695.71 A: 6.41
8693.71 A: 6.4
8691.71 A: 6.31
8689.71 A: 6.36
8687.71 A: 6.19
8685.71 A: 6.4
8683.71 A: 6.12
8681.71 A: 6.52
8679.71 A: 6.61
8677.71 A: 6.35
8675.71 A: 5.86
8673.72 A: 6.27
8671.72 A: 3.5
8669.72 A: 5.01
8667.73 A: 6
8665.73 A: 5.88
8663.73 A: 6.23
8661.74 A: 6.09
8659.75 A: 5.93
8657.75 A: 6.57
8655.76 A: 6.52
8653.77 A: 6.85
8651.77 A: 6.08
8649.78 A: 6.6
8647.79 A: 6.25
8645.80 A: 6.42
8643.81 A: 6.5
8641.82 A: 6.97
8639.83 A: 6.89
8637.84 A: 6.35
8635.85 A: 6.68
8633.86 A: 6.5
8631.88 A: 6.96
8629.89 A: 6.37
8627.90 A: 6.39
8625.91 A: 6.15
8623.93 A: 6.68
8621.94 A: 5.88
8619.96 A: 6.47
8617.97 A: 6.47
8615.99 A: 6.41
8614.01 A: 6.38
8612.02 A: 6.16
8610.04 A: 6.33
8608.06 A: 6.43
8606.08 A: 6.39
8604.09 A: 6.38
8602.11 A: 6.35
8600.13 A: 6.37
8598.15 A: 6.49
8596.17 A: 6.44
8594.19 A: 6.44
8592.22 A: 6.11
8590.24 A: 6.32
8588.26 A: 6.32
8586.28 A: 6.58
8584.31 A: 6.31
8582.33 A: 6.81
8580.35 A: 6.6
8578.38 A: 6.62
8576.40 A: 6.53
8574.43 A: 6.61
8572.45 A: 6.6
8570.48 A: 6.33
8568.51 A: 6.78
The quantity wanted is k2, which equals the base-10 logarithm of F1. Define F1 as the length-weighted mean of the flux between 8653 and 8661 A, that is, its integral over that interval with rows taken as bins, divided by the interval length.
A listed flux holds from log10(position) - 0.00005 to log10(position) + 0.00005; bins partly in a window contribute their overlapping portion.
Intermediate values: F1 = 6.45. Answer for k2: 0.809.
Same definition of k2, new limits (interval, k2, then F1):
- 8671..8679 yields 0.749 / 5.61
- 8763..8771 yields 0.817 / 6.57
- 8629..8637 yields 0.821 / 6.63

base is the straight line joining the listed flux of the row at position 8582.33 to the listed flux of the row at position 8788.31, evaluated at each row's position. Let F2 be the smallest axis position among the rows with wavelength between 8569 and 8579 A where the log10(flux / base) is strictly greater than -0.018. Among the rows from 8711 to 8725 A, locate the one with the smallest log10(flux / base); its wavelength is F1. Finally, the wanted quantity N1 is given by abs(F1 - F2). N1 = 149.3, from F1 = 8721.78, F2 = 8572.45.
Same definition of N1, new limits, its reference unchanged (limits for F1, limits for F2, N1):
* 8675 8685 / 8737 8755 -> 64.2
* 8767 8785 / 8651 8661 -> 114.3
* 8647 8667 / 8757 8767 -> 98.3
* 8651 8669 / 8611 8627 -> 41.8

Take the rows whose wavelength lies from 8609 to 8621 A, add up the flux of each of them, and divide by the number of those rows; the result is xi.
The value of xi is 6.37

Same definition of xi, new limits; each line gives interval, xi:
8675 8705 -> 6.32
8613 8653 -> 6.47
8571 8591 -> 6.53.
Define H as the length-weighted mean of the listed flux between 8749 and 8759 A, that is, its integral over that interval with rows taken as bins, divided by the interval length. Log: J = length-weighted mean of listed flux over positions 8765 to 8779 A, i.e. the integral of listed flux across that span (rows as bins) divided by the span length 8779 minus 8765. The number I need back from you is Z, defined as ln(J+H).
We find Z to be 2.54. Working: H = 6.28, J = 6.39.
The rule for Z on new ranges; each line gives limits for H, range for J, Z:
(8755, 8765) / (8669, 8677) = 2.44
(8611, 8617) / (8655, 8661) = 2.54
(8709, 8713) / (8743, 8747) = 2.55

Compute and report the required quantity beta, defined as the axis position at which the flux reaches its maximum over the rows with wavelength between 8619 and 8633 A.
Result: 8631.88 A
